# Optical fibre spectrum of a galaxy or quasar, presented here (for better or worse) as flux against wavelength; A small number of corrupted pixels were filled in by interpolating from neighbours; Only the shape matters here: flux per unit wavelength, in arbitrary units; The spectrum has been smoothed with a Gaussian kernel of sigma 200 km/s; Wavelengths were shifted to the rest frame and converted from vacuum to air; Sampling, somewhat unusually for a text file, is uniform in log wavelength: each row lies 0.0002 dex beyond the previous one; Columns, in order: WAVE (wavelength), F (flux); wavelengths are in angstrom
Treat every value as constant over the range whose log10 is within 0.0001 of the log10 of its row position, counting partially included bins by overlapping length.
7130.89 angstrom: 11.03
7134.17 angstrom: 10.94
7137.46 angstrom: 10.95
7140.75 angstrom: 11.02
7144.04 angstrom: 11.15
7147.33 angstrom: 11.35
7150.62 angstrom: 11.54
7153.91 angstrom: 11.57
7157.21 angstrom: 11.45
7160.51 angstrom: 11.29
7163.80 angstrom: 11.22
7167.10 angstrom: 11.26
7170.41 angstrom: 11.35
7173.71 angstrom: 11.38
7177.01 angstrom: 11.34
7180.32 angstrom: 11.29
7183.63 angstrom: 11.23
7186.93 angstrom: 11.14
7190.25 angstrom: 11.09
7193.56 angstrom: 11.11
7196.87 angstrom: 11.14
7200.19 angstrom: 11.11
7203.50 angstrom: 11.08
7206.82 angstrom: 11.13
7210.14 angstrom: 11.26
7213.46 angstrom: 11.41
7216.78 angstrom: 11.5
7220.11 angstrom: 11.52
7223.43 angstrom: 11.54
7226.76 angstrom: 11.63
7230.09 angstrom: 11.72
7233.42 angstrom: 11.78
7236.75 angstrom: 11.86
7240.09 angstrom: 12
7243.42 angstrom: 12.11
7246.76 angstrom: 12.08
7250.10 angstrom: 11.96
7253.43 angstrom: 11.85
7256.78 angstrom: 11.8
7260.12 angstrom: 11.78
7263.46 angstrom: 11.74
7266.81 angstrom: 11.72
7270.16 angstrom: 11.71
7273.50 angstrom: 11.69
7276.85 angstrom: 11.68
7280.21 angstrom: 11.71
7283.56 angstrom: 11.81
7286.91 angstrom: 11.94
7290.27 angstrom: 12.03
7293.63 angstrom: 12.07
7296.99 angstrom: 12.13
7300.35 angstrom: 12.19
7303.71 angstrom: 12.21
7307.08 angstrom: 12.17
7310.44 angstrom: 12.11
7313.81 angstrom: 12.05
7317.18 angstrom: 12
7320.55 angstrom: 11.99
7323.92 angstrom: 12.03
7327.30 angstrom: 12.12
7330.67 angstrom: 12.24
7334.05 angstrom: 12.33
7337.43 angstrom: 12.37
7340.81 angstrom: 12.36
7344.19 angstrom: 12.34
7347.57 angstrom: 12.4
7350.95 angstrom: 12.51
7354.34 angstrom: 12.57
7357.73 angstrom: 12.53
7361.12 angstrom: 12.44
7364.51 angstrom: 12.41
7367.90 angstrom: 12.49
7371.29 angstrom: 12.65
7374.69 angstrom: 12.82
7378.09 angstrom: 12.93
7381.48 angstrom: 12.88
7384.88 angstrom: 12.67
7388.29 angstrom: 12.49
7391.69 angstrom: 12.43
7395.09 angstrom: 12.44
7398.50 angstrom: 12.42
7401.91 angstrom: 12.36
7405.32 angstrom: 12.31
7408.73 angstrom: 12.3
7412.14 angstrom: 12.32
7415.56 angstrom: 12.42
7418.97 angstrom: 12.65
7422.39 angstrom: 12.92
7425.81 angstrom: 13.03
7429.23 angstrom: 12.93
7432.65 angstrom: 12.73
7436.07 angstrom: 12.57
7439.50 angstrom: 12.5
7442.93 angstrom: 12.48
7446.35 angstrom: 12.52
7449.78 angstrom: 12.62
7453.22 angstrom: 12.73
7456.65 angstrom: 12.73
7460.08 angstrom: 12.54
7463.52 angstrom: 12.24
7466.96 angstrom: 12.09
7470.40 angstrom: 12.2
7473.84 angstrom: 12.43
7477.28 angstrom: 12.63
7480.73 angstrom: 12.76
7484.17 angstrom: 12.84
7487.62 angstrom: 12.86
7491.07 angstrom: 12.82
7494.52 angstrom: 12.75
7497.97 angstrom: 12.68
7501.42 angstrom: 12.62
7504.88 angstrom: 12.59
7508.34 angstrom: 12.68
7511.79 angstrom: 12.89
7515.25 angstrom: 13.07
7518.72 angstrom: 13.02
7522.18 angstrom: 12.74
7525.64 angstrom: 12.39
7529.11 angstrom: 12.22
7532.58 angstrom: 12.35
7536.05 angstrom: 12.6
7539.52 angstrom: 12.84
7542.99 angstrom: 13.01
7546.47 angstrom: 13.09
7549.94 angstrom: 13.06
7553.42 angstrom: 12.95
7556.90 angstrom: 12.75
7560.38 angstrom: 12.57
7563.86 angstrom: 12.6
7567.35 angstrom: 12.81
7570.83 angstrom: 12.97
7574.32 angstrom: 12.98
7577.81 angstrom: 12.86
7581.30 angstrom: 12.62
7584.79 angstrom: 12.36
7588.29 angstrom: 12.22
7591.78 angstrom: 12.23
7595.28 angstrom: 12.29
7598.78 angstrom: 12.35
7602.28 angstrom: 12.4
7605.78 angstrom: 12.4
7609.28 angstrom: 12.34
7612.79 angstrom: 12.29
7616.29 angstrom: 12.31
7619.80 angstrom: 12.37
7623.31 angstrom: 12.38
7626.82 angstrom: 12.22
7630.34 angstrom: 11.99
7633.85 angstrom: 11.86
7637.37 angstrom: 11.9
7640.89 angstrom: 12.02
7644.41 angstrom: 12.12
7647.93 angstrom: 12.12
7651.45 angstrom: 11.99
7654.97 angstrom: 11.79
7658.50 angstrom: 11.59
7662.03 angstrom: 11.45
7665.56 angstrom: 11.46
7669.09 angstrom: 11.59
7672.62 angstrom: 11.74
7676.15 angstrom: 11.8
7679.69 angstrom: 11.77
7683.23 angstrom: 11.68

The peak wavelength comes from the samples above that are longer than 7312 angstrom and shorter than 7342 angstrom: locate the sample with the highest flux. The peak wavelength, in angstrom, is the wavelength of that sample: 7337.43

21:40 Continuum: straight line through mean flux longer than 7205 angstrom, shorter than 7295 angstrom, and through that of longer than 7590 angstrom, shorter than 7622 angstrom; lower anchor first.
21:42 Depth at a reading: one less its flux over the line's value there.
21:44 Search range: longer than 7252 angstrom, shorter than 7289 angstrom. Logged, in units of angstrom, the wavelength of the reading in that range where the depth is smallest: 7286.91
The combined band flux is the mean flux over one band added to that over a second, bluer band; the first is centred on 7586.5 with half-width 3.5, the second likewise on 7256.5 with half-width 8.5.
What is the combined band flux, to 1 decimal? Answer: 24.1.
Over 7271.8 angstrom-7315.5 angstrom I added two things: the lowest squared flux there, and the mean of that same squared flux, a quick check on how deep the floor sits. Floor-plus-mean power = 280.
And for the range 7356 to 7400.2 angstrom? 312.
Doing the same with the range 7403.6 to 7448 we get 310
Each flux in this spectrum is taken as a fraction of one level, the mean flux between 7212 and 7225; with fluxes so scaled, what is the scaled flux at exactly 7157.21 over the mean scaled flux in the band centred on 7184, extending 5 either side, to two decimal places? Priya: 1.02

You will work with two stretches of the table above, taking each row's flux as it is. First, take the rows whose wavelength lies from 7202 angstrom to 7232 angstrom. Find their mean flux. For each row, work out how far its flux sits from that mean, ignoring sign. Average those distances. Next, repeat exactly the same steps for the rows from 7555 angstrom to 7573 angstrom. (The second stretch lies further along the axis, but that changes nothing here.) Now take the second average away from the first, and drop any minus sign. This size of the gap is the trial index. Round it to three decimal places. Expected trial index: 0.055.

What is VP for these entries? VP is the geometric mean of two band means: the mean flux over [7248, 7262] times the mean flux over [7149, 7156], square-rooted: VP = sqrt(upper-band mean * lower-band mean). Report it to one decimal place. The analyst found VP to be 11.7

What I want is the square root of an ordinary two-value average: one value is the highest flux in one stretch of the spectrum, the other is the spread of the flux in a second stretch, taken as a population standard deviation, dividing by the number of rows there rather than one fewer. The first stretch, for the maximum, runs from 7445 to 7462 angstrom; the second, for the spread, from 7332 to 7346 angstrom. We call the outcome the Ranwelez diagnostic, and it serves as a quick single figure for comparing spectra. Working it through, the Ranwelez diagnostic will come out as 2.52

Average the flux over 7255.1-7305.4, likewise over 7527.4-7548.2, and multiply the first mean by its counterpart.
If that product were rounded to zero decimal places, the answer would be 151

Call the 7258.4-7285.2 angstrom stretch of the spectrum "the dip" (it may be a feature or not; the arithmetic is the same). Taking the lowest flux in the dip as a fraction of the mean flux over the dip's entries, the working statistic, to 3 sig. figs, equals 0.996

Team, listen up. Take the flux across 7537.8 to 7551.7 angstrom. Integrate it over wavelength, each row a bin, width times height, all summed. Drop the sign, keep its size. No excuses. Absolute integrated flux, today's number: 181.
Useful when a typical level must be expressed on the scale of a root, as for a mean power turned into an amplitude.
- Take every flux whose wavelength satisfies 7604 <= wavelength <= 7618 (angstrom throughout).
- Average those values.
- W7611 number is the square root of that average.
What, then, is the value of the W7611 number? 3.51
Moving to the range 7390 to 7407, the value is 3.52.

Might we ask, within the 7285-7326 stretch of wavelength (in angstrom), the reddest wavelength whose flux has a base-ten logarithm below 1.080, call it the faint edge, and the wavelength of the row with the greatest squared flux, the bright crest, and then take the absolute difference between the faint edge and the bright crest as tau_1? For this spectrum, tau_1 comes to 16.8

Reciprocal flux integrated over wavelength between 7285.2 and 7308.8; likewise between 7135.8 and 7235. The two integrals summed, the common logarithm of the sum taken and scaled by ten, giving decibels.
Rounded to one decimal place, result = 10.3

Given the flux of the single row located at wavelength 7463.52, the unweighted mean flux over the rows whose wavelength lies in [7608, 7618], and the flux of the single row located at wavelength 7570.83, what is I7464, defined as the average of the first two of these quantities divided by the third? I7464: 0.95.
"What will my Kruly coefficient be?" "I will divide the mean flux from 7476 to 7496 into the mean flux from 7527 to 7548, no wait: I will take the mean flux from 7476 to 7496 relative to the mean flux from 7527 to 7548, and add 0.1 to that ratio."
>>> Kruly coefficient 1.11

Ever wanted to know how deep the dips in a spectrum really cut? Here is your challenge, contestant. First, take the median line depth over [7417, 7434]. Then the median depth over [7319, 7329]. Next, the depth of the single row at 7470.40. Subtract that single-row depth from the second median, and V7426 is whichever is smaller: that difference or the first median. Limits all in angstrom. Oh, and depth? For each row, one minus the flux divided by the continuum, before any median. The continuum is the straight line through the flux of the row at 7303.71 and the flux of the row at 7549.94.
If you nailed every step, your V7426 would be -0.025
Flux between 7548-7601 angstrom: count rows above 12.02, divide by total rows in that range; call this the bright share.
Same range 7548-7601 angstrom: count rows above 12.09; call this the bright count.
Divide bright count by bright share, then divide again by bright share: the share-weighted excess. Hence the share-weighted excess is 15.0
